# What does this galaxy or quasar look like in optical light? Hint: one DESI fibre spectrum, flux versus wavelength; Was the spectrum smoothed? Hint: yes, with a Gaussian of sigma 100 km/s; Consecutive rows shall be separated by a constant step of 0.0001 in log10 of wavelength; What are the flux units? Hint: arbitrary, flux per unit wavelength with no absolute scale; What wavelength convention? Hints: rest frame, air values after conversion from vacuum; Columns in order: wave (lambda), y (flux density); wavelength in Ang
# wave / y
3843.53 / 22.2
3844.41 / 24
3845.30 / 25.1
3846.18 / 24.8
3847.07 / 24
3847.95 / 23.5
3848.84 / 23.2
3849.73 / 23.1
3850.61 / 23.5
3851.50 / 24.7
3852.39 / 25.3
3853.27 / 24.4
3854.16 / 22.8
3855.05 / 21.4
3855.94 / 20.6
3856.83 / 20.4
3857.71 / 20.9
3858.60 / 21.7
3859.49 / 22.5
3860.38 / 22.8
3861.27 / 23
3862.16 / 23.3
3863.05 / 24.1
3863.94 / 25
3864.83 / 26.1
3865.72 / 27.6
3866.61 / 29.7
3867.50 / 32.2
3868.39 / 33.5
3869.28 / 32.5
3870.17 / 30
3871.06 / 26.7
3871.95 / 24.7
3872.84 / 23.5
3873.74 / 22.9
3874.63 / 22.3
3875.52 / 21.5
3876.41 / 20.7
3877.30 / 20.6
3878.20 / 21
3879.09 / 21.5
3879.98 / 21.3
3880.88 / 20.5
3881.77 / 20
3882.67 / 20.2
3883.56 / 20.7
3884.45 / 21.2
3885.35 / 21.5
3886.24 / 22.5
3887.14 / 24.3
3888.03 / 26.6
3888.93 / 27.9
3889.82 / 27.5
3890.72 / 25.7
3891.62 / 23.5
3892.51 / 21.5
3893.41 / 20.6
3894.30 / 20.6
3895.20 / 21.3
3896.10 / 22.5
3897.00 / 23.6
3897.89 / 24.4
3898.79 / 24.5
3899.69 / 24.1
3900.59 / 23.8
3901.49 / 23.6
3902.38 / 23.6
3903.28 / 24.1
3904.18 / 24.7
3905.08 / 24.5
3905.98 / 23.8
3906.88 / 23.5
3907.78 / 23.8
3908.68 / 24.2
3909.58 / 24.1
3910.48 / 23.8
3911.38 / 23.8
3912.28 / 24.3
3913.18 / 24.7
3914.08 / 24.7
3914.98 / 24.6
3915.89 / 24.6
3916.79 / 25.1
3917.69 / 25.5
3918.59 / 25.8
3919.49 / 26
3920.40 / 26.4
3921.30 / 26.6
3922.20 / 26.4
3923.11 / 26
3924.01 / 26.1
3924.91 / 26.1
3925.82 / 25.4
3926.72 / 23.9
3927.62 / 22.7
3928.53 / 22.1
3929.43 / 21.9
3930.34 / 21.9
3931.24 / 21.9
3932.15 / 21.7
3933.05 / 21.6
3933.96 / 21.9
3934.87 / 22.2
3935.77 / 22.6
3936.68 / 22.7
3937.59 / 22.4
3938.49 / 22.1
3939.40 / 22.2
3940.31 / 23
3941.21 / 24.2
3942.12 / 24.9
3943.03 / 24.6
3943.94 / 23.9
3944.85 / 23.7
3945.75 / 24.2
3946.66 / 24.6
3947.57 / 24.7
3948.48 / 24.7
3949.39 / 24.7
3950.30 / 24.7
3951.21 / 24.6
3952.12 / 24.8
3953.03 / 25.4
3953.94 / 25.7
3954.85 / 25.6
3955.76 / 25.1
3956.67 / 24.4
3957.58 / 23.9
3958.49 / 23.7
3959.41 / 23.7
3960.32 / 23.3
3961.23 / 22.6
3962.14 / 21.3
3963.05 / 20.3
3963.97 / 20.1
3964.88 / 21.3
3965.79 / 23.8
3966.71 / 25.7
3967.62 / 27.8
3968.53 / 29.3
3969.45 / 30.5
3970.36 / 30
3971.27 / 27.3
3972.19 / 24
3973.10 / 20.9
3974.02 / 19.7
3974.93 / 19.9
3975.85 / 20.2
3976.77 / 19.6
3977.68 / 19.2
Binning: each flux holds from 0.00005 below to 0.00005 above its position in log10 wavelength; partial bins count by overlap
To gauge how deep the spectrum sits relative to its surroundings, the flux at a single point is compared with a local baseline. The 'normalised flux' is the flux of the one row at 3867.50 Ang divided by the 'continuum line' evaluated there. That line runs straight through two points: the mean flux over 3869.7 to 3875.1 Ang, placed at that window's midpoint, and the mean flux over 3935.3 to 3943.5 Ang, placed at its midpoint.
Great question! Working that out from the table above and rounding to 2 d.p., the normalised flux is 1.28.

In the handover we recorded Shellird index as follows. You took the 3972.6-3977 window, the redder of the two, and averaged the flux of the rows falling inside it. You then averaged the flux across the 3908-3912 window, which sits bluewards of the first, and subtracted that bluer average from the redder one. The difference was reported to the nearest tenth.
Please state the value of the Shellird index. -3.9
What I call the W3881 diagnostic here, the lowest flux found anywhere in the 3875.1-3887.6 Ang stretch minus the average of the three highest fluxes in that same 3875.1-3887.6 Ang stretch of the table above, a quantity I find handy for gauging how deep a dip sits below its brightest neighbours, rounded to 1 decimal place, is -2.8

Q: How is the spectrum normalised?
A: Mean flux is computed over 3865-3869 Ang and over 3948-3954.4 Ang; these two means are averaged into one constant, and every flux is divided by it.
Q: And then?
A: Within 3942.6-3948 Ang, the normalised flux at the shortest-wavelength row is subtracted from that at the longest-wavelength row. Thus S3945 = 0.00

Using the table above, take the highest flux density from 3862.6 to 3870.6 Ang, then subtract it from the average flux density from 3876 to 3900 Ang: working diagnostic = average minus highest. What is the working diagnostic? -11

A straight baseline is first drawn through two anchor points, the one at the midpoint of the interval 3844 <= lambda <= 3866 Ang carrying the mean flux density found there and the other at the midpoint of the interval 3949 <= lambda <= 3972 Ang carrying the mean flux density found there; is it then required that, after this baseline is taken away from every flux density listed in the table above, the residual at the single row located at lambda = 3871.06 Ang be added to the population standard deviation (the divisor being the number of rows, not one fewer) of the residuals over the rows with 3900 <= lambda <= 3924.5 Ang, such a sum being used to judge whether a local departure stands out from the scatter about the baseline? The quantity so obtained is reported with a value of 3.9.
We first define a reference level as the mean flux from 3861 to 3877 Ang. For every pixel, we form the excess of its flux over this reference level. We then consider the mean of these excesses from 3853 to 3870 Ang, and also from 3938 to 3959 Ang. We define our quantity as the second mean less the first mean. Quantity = -0.7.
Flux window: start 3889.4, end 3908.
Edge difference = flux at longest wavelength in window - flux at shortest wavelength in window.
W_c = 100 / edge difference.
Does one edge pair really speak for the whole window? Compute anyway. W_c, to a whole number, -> -27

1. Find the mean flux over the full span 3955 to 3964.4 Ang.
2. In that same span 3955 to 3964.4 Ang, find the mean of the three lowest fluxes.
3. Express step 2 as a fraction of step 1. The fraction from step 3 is 0.90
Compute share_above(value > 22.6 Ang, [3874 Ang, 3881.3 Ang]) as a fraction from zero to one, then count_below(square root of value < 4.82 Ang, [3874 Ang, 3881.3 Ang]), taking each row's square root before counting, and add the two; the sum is 8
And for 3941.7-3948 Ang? 1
